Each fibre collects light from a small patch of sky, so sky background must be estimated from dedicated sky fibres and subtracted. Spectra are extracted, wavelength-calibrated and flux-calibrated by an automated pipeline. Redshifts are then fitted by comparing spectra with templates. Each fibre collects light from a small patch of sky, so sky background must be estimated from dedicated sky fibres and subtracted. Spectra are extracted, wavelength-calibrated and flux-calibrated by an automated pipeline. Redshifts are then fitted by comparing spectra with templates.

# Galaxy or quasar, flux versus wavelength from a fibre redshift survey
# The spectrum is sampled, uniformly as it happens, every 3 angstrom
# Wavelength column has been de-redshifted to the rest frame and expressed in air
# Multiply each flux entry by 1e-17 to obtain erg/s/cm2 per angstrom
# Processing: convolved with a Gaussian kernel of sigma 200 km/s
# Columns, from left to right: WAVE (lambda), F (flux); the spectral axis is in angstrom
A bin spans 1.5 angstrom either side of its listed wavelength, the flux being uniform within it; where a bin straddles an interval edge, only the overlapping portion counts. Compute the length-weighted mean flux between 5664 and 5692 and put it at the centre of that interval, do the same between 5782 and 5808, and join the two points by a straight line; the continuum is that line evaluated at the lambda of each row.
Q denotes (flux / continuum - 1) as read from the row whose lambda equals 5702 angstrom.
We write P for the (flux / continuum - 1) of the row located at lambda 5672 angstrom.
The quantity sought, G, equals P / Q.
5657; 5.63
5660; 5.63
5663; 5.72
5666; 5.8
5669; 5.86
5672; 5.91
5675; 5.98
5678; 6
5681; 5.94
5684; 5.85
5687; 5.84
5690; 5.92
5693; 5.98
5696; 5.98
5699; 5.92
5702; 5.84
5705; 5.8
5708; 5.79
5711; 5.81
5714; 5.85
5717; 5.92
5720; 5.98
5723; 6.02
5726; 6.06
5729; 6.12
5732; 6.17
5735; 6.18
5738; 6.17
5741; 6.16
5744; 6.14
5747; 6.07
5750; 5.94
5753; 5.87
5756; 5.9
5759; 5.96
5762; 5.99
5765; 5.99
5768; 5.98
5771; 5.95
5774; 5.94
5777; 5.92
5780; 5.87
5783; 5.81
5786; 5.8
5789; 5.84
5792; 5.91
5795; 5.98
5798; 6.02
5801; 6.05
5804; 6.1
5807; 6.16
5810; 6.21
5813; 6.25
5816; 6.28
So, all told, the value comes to -0.2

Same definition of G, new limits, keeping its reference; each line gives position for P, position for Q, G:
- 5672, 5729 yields 0.1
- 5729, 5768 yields 6.0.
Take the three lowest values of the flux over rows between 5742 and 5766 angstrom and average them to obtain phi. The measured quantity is 5.90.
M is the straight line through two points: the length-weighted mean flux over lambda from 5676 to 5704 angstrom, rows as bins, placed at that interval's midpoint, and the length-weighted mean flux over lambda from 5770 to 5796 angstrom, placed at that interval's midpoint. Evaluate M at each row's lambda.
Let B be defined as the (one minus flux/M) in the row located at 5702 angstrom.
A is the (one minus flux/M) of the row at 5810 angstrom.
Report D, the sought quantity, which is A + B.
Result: -0.04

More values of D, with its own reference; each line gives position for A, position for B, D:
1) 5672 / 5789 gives 0.01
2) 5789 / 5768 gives -0.01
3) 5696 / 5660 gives 0.04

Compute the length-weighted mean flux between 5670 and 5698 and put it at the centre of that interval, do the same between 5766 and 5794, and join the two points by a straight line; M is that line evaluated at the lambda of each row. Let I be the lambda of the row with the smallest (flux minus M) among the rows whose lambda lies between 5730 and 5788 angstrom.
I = 5786 angstrom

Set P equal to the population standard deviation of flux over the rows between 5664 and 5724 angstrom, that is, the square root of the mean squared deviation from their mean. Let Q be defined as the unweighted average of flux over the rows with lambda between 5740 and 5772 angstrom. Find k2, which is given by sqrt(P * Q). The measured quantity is 0.662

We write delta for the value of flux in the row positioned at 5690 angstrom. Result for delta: 5.92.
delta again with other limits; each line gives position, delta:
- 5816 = 6.28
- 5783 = 5.81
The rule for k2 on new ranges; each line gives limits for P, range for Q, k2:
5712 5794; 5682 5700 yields 0.821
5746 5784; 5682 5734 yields 0.614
